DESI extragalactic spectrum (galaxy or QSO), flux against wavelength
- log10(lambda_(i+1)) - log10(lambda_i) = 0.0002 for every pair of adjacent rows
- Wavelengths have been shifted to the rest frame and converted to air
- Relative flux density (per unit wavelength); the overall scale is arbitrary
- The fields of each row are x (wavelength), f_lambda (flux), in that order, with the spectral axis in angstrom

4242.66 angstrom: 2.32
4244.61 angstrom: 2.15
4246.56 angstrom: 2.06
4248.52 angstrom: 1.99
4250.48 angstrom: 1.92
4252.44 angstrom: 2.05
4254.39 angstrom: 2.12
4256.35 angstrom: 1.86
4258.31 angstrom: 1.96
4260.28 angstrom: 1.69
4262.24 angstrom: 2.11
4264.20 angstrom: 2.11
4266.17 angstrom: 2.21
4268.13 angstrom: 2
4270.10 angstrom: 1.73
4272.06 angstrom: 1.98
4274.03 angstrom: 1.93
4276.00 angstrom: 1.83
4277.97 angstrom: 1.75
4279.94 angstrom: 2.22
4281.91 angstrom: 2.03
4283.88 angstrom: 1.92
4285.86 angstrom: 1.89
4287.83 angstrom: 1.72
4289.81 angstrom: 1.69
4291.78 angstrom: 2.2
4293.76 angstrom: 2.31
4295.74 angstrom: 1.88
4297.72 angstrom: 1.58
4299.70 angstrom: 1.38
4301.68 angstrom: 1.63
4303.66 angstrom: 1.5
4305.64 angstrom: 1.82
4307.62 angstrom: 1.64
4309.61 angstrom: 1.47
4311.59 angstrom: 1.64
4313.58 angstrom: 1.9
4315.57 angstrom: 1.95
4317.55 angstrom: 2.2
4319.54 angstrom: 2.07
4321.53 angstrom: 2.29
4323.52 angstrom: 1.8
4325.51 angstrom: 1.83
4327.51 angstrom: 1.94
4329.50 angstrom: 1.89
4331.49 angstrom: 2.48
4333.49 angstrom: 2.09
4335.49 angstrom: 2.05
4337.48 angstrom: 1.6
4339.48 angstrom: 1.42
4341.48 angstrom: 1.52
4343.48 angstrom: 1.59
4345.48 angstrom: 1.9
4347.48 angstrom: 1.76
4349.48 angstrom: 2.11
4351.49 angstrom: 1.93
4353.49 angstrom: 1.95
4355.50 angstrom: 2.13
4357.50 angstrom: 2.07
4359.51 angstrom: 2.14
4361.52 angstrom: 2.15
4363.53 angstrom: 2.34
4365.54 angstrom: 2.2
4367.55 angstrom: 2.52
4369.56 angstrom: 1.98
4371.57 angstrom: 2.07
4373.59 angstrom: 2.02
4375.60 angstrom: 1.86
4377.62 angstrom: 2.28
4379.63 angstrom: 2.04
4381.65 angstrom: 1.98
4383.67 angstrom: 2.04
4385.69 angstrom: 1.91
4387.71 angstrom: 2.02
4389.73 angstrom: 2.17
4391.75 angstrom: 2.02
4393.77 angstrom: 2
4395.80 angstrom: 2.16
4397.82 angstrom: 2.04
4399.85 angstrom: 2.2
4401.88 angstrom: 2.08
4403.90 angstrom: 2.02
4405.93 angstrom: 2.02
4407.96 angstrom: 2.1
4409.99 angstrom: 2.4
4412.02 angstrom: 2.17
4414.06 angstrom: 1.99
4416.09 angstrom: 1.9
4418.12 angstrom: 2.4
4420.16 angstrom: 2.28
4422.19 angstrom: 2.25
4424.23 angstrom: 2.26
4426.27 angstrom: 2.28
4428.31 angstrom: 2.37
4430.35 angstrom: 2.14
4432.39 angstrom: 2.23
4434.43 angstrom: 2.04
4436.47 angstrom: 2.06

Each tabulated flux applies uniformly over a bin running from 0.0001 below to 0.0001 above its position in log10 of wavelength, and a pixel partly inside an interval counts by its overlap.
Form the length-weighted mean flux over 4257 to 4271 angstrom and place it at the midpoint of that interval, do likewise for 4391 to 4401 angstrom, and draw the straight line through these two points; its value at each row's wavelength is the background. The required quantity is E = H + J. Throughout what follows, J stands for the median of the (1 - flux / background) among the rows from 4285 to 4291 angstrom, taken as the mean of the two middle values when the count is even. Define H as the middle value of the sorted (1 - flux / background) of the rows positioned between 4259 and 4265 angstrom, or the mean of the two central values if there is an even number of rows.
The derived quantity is 0.07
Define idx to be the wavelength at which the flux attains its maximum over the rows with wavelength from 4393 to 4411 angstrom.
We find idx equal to 4409.99 angstrom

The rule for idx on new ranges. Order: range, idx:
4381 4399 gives 4389.73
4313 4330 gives 4321.53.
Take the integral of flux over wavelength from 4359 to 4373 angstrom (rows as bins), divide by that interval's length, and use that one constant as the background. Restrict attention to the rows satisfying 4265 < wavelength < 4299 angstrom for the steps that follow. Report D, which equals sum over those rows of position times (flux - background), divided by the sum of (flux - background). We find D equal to 4283.1 angstrom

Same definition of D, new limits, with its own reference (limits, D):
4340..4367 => 4346.2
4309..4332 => 4316.4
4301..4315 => 4307.2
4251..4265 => 4258.3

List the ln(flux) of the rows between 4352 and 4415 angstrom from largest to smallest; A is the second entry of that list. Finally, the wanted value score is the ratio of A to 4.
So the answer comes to 0.219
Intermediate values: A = 0.875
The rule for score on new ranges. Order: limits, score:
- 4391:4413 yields 0.197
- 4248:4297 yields 0.199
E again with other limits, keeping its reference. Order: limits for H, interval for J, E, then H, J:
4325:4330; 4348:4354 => 0.12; 0.07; 0.05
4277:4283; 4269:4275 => 0.00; -0.02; 0.02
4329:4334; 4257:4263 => -0.03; -0.03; 0.00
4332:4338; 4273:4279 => 0.07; -0.01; 0.08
